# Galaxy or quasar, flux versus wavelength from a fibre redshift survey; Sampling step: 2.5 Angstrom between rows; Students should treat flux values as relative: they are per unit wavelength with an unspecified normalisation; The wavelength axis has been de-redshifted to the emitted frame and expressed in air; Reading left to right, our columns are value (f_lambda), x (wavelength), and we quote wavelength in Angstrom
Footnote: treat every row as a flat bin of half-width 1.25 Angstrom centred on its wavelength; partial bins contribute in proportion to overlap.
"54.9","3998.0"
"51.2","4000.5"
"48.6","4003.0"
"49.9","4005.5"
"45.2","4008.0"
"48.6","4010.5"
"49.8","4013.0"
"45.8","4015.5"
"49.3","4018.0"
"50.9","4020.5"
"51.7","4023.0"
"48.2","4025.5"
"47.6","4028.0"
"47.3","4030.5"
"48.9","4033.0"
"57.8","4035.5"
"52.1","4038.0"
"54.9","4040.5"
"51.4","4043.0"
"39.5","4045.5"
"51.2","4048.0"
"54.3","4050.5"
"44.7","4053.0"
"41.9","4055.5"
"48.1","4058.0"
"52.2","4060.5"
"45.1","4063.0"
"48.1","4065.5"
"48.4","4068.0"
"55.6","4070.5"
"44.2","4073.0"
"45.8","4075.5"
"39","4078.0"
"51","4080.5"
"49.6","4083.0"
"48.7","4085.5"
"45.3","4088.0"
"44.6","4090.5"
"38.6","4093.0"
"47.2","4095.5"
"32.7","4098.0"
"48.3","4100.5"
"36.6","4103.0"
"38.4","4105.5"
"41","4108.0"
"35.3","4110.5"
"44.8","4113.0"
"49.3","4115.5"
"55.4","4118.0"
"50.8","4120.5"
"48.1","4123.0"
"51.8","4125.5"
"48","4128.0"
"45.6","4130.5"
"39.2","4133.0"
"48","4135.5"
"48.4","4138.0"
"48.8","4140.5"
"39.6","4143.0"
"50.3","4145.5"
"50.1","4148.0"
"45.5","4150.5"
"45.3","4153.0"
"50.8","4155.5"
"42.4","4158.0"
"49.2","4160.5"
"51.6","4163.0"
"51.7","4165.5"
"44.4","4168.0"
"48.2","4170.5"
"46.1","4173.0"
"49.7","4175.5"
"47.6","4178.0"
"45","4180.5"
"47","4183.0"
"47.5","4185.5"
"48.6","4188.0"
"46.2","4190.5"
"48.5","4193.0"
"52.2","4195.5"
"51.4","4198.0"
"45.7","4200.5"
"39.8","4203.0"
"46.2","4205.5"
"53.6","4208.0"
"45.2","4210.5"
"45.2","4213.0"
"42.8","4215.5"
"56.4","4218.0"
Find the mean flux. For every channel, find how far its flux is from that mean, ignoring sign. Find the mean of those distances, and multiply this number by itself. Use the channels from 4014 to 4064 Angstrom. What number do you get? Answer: 11.8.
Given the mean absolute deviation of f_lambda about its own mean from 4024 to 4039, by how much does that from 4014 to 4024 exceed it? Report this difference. -1.2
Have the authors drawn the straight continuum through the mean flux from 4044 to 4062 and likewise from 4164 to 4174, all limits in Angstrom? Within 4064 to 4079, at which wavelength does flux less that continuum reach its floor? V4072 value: 4078.0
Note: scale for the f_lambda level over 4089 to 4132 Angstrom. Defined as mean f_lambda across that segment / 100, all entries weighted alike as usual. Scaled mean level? 0.445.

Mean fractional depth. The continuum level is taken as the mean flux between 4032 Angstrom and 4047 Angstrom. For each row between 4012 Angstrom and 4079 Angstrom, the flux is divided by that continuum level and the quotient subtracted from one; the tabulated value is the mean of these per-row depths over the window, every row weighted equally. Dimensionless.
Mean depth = 0.042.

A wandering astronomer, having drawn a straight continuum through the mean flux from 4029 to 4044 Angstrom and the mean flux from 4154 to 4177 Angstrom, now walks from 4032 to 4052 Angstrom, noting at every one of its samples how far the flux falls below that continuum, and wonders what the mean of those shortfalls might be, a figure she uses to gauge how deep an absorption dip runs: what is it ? 1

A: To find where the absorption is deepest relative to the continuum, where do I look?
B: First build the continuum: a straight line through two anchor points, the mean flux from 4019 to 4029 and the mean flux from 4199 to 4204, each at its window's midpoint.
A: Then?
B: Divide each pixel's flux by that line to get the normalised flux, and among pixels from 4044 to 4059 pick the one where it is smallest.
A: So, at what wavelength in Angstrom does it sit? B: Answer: 4045.5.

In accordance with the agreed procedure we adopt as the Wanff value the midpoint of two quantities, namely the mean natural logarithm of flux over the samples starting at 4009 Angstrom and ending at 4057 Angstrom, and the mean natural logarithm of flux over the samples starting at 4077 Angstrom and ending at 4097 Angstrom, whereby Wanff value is 3.85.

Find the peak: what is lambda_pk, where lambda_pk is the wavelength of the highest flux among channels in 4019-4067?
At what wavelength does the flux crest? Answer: 4035.5 Angstrom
